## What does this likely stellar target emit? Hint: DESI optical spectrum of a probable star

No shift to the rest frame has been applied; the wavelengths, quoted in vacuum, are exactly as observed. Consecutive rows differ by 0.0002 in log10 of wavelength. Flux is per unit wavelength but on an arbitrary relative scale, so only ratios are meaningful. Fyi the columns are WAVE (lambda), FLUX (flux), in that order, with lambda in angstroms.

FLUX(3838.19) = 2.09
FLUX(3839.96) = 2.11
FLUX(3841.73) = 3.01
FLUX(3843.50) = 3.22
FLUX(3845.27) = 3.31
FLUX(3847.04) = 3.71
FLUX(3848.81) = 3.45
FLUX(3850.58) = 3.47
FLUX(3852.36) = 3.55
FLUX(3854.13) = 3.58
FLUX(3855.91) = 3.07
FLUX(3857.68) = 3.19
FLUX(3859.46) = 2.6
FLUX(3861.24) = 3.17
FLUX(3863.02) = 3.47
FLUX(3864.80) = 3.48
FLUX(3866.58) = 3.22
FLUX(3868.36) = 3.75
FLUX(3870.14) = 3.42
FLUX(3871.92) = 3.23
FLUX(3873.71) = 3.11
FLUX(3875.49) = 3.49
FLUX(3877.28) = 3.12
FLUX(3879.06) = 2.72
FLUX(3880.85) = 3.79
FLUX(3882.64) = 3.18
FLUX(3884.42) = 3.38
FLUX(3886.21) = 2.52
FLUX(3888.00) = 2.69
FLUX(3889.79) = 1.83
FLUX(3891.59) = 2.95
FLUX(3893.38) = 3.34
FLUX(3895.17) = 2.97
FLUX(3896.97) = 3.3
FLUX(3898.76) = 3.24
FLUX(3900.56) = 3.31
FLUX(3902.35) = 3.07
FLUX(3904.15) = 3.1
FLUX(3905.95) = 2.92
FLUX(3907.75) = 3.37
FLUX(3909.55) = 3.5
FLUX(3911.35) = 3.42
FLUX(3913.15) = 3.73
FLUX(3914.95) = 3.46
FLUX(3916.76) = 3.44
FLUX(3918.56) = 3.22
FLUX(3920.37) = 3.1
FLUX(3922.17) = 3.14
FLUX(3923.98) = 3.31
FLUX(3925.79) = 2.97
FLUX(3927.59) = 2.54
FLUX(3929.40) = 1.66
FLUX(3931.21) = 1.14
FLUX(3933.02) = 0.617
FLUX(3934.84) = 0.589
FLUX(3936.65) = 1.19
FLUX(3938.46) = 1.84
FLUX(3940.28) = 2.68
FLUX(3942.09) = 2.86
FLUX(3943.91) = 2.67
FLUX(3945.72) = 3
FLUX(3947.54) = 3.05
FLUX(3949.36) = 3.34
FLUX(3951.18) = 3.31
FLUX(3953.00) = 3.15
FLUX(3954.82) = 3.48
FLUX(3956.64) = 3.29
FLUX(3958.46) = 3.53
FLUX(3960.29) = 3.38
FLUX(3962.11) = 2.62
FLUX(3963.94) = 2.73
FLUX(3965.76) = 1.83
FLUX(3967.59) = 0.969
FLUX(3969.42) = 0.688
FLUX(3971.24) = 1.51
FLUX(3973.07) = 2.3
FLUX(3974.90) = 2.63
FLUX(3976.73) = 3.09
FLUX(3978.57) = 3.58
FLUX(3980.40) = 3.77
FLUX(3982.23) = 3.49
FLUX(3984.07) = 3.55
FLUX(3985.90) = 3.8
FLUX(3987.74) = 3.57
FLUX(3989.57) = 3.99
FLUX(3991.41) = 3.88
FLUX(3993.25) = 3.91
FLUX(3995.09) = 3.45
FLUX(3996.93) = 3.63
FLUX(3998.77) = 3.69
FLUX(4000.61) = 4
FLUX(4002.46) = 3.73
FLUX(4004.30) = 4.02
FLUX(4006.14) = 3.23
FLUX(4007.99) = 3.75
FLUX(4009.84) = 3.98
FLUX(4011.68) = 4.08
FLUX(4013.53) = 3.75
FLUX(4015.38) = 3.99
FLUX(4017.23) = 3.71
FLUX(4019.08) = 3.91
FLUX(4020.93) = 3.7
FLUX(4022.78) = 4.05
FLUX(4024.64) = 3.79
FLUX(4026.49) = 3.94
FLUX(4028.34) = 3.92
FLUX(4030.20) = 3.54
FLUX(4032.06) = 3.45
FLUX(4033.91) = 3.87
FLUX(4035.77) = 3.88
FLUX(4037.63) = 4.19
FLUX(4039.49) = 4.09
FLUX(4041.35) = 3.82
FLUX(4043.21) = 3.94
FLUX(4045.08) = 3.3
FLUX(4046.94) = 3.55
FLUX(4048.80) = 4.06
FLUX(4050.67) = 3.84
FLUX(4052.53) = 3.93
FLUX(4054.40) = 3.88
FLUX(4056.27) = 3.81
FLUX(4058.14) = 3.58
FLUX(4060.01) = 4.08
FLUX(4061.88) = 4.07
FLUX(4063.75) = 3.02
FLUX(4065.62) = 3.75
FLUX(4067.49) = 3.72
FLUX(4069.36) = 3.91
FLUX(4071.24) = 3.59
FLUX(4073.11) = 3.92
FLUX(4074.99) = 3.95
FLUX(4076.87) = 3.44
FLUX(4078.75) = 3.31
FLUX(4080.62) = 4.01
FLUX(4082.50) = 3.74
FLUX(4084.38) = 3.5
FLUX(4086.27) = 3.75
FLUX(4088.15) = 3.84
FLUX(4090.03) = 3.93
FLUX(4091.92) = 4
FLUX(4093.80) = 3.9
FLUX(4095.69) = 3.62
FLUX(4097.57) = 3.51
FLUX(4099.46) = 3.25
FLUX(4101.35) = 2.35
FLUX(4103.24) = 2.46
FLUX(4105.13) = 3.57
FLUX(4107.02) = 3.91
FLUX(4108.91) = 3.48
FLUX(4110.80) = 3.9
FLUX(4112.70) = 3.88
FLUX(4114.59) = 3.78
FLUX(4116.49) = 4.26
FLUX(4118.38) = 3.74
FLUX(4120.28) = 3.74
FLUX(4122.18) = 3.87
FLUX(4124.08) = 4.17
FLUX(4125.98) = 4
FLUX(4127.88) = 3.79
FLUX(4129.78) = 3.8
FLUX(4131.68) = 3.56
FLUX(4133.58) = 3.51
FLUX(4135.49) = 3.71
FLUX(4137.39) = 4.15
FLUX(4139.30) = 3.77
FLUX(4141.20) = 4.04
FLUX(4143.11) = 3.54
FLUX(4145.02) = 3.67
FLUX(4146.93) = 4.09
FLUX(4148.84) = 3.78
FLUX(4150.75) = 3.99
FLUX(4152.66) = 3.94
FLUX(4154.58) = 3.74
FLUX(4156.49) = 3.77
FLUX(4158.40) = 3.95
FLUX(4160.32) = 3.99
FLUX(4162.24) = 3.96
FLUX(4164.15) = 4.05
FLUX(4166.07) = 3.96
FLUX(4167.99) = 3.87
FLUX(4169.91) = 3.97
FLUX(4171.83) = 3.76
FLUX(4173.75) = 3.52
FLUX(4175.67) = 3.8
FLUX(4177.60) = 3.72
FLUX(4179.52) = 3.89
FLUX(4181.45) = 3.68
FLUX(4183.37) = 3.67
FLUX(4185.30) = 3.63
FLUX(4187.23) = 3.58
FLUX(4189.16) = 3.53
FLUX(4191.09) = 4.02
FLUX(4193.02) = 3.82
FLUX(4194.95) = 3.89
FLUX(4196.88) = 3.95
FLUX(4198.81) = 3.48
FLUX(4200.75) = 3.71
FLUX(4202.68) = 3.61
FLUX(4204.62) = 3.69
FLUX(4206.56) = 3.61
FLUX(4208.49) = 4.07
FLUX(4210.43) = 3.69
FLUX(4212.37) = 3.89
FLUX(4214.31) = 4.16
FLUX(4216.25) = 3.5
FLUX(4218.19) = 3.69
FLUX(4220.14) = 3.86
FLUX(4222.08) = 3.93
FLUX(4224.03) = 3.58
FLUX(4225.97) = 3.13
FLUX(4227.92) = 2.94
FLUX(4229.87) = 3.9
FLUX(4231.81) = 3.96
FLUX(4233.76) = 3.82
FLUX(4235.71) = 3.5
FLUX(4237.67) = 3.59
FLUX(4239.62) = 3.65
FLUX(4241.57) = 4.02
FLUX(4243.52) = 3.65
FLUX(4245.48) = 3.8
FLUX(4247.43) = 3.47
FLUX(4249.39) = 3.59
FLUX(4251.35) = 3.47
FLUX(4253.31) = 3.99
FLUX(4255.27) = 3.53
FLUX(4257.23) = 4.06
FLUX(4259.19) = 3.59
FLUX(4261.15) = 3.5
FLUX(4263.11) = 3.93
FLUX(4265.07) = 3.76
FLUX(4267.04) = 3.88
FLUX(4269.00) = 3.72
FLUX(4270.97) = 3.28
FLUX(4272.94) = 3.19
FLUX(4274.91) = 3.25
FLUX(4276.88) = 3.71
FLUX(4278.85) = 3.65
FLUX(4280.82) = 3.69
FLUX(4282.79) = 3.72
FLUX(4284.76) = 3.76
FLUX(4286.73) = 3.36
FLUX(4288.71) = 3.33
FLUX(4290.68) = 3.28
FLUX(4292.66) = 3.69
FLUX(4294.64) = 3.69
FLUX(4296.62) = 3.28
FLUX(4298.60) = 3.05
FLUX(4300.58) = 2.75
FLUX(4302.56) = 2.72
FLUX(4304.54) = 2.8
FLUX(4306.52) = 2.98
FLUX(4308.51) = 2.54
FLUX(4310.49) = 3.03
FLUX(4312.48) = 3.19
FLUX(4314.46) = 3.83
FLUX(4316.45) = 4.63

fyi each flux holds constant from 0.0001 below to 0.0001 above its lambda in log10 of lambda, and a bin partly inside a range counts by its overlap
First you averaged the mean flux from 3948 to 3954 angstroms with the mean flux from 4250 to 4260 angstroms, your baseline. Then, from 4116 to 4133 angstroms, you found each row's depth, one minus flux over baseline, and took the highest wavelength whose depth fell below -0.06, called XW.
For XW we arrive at 4129.78 angstroms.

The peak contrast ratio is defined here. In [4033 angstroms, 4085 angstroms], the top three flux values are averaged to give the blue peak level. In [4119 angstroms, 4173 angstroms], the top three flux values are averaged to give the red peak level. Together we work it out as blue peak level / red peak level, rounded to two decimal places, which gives 1.00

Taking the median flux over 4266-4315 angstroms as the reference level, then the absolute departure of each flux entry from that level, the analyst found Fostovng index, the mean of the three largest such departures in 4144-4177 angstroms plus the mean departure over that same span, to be 1.4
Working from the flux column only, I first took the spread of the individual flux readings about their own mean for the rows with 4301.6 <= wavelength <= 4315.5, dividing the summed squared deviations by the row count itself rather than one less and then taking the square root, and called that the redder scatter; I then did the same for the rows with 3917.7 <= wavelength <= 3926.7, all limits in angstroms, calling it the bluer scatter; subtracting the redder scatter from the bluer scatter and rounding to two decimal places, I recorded -0.27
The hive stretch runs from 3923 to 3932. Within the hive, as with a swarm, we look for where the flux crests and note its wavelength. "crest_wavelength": 3923.98 angstroms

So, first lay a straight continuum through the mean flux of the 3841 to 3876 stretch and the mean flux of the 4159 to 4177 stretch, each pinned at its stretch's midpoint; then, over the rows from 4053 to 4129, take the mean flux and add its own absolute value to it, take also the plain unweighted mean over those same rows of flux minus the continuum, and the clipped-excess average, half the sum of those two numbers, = 3.68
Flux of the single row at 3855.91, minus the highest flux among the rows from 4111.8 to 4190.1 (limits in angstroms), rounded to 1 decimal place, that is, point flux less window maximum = -1.2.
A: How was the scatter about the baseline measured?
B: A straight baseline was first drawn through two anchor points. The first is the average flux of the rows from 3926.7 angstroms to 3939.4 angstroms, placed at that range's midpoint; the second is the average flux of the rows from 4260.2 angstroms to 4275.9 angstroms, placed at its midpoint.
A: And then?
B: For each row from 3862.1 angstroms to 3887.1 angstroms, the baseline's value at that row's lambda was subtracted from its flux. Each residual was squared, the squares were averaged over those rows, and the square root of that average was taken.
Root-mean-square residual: 2.3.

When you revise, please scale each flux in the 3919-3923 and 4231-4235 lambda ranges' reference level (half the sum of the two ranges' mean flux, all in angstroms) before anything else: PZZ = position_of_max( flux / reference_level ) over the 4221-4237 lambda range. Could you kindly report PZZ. 4231.81 angstroms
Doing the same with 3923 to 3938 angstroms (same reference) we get 3923.98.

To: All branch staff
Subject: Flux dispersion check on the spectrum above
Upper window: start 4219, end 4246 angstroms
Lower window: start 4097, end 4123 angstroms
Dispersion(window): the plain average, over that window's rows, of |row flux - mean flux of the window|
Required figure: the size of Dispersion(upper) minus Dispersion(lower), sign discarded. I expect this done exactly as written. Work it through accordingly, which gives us 0.15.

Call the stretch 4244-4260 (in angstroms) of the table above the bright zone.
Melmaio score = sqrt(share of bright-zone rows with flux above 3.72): 0.6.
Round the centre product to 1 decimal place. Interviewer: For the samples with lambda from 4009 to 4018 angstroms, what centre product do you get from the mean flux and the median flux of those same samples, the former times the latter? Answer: 15.5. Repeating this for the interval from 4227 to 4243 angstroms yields 13.7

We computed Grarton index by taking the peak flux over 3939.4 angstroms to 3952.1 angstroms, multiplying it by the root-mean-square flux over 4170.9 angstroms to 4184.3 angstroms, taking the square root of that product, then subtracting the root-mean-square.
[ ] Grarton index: -0.20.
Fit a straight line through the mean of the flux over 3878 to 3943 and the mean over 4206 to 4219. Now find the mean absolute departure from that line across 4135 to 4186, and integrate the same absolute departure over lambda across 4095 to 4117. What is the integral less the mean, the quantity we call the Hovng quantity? 9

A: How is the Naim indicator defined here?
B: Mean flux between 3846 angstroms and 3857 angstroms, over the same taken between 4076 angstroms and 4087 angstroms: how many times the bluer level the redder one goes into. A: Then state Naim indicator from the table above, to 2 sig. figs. 0.96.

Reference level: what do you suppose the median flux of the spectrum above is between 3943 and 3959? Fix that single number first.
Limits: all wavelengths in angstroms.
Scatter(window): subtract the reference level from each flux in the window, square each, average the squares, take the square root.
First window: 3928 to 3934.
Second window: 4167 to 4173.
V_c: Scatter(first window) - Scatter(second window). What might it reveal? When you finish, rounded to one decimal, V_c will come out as 1.6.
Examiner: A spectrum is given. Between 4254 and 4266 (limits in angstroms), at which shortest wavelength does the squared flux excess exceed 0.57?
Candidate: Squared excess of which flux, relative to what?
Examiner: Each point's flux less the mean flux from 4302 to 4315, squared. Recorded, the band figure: 4257.23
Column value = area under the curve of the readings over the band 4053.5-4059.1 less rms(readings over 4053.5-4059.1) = 17.3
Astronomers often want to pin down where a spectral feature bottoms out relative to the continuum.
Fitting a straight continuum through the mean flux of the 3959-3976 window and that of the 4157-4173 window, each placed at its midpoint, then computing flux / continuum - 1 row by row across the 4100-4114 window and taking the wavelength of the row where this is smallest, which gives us 4101.35 angstroms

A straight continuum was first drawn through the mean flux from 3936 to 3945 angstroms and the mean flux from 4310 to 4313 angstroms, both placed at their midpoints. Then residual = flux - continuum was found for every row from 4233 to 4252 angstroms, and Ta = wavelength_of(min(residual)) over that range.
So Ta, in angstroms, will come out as 4251.35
